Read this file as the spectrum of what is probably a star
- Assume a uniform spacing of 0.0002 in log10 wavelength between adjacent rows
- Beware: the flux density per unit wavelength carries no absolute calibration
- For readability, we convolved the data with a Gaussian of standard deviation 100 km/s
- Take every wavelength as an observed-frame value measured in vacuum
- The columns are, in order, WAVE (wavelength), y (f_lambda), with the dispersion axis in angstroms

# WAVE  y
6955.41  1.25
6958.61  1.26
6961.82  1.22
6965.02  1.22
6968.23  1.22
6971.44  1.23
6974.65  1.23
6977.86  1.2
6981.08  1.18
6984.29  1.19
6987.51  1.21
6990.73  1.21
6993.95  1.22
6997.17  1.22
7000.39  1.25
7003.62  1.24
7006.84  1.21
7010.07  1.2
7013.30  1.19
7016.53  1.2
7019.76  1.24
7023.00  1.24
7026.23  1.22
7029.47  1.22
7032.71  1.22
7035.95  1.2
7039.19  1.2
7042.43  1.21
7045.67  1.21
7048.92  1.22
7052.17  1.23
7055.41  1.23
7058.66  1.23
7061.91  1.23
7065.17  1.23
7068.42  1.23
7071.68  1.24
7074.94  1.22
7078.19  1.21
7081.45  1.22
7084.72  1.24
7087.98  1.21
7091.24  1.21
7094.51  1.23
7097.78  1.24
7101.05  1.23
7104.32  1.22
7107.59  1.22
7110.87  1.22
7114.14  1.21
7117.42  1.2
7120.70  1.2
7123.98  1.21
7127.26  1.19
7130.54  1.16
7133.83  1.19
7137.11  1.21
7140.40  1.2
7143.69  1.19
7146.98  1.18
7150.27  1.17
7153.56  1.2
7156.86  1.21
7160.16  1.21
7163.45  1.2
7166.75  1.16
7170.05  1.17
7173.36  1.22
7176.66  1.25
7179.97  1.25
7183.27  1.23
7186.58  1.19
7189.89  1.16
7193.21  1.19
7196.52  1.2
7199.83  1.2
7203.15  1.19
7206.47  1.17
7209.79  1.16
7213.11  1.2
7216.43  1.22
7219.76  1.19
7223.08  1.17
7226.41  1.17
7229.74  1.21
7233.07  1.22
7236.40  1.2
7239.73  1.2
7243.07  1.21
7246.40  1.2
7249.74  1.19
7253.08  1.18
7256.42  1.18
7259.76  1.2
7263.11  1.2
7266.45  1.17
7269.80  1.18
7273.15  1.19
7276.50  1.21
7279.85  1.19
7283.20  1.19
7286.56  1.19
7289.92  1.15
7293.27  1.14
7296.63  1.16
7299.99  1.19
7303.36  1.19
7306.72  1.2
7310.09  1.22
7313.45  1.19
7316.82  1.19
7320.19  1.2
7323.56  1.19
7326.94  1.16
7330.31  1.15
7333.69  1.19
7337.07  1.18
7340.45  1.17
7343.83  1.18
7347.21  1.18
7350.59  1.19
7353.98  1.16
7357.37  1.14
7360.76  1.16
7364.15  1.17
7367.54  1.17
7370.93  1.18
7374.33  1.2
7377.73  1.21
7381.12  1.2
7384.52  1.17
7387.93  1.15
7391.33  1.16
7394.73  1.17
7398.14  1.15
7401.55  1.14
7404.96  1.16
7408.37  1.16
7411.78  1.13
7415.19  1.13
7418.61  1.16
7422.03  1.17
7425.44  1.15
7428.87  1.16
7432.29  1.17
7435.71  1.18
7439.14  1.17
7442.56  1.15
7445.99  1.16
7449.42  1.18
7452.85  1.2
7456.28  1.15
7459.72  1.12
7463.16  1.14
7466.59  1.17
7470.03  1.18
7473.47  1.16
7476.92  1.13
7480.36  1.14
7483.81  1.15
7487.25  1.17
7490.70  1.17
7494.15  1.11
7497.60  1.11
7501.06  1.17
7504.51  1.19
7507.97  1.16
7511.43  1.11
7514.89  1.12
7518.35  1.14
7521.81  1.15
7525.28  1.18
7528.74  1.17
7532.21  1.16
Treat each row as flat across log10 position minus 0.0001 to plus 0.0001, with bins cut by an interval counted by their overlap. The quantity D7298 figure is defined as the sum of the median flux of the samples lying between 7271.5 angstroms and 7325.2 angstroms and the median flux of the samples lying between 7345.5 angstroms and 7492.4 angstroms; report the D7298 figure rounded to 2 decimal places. 2.35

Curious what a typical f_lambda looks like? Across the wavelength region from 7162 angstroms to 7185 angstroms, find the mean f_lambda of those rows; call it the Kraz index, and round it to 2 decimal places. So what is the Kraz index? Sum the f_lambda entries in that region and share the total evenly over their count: 1.21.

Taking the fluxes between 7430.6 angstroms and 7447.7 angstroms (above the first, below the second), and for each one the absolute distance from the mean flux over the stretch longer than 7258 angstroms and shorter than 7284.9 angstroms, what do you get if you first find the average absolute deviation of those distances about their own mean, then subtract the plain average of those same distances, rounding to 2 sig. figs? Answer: -0.016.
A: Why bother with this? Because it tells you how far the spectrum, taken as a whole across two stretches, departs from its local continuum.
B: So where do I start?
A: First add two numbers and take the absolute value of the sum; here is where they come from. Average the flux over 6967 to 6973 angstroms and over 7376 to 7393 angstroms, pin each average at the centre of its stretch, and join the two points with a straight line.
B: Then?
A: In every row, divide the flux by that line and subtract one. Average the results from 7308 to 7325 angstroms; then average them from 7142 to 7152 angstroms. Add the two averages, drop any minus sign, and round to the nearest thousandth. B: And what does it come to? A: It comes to 0.010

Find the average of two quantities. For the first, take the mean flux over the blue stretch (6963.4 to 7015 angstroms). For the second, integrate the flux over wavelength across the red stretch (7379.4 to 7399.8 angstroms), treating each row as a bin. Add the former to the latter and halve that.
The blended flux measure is 13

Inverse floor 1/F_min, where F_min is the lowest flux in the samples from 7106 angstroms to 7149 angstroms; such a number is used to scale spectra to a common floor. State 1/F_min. 0.862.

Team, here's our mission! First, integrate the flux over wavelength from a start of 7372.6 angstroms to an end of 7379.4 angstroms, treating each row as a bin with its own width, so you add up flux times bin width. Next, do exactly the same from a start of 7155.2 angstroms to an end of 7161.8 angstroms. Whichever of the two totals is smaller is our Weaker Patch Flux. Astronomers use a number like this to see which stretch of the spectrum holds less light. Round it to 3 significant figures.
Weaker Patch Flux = 7.98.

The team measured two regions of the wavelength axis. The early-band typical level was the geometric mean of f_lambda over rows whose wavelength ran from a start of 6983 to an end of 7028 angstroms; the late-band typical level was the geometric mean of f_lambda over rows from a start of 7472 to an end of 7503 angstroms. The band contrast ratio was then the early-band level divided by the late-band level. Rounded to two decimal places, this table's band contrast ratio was 1.06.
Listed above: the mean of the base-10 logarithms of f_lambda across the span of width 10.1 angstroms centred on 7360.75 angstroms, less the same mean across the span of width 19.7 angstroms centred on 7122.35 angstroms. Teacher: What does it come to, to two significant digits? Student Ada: -0.014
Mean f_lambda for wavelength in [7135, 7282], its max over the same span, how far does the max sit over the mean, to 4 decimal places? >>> 0.0548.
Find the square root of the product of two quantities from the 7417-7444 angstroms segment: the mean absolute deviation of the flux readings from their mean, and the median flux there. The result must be 0.101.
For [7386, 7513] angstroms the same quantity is 0.141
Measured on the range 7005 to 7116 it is 0.114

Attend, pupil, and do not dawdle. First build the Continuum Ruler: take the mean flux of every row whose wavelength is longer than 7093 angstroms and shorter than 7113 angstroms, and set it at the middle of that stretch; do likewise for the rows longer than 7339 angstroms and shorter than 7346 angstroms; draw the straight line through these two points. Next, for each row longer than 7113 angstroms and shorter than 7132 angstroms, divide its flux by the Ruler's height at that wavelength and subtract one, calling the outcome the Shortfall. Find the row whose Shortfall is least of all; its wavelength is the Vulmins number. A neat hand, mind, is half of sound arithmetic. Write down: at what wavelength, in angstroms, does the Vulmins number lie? 7130.54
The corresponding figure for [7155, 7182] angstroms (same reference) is 7166.75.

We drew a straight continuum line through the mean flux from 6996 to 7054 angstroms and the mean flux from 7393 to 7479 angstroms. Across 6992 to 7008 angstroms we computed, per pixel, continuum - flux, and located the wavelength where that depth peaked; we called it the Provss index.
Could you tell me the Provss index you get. 7006.84 angstroms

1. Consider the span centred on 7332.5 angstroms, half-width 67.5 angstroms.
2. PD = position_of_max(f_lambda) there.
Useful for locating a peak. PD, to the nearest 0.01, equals 7310.09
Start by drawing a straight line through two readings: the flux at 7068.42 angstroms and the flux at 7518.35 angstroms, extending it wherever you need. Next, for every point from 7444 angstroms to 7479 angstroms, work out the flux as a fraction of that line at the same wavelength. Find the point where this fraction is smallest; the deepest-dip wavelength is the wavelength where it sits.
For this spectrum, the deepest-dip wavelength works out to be 7459.72 angstroms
